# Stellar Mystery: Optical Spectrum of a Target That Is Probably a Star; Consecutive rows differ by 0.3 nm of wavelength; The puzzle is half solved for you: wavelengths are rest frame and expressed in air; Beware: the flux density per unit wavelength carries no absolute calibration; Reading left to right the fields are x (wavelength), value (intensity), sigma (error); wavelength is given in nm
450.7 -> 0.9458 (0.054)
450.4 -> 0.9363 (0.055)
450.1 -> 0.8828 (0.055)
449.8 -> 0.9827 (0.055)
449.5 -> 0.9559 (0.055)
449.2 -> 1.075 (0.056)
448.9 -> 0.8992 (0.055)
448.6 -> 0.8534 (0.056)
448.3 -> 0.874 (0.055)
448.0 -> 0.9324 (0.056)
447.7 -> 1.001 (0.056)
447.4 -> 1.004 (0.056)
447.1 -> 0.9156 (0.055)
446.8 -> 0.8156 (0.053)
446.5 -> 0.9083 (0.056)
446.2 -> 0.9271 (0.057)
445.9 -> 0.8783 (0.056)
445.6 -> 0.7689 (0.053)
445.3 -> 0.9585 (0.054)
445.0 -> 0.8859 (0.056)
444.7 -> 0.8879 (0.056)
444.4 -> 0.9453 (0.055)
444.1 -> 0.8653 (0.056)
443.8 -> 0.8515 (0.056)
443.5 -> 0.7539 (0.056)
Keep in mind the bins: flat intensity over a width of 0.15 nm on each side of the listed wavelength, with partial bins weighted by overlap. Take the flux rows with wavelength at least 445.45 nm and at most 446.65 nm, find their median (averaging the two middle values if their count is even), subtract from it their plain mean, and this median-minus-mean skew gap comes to 0.02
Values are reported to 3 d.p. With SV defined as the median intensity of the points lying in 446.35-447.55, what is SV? 0.912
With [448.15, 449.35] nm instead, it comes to 0.887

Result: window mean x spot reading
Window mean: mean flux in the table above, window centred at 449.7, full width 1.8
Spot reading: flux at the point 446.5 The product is 0.87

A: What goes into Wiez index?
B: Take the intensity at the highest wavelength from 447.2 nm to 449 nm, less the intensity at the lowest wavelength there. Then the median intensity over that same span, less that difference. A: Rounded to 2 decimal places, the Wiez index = 1.02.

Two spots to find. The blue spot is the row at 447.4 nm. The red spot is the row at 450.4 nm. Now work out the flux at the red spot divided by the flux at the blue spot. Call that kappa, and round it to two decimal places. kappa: 0.93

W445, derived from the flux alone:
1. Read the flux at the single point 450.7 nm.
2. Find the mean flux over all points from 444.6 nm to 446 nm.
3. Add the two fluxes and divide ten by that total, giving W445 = 5.49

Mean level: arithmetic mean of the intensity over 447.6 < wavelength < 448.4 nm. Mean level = 0.936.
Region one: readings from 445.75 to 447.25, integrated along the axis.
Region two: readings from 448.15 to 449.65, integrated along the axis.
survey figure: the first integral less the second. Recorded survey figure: -0.064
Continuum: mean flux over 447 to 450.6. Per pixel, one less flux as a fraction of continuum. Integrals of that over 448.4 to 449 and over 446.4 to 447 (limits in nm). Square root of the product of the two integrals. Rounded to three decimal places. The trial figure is 0.047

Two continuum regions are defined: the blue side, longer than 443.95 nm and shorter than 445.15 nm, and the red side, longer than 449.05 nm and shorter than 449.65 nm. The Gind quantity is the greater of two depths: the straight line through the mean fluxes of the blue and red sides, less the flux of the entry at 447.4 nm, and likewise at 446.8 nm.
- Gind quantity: 0.14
